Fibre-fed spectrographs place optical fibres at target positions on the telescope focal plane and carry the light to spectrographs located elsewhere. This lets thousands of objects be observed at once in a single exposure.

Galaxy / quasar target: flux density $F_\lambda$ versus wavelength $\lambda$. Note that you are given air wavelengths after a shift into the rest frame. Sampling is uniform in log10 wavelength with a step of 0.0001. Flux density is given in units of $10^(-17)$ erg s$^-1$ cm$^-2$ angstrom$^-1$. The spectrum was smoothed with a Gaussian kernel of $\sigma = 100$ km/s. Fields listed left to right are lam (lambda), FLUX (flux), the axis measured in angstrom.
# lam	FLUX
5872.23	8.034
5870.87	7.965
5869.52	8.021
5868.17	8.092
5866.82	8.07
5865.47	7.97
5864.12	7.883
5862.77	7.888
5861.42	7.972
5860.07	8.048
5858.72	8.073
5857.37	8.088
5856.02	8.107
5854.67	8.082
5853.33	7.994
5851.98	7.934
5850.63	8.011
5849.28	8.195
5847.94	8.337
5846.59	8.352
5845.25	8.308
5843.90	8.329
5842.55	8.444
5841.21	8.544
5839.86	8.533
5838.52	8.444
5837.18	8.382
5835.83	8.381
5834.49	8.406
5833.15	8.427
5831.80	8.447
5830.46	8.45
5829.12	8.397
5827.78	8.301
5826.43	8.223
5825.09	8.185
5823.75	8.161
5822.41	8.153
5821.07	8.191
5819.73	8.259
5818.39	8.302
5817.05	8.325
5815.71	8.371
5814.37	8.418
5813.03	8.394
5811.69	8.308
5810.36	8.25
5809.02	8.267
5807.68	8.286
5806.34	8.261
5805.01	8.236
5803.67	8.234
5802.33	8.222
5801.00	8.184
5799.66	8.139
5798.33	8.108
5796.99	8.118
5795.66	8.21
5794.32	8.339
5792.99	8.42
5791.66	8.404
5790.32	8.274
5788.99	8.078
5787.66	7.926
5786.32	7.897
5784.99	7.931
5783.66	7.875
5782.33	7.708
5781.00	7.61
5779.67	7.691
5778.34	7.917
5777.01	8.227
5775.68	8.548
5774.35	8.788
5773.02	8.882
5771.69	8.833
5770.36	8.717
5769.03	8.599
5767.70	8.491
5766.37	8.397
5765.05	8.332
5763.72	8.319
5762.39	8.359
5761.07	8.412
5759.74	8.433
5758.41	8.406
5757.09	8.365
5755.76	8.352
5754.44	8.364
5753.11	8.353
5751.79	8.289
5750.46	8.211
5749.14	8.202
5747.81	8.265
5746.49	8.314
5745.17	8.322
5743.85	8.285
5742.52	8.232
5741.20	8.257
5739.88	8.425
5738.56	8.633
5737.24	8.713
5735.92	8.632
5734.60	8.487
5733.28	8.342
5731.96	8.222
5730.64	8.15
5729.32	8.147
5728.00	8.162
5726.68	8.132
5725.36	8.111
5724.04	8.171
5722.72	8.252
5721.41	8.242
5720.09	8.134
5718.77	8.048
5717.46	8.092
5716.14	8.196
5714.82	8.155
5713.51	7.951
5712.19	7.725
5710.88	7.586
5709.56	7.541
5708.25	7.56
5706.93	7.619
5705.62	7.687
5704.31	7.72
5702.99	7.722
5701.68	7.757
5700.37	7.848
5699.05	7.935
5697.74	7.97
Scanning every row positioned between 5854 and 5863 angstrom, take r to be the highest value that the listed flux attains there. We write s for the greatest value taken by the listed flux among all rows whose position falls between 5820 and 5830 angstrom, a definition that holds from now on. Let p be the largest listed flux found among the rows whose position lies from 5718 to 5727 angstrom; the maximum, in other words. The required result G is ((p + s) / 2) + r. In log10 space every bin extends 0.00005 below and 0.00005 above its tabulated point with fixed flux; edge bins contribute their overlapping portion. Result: 16.4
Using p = 8.252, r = 8.107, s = 8.397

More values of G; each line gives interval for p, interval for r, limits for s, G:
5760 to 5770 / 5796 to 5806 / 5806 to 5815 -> 16.7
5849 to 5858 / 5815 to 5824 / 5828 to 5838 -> 16.7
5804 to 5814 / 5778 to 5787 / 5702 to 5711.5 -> 16.0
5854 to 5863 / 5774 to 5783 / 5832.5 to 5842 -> 17.1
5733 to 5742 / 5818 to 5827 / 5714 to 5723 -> 16.8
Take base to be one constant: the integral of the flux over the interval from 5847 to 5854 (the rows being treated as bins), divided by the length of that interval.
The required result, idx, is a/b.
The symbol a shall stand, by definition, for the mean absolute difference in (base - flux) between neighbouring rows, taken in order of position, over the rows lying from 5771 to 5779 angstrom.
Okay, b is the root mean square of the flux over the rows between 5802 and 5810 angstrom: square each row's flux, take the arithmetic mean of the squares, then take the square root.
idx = 0.0246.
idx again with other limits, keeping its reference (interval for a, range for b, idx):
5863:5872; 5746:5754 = 0.0081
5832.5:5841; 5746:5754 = 0.0048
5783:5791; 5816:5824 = 0.0113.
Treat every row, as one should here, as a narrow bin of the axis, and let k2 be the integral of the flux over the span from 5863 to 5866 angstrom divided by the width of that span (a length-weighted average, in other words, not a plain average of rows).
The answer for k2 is 7.92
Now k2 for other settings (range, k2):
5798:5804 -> 8.18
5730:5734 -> 8.24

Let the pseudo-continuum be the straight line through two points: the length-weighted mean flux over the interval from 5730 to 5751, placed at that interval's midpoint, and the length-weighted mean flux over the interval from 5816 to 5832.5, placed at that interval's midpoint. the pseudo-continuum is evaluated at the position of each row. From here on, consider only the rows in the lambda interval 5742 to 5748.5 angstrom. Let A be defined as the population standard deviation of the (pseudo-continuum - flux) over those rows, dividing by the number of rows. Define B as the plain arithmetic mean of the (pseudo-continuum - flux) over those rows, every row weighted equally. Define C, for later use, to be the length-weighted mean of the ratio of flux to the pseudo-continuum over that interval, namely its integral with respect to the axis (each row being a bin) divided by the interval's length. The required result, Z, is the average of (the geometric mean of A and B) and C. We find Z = 0.520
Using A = 0.03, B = 0.07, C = 0.991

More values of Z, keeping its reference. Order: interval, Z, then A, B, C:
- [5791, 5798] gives 0.517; 0.11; 0.01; 0.998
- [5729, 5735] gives 0.551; 0.13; 0.10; 0.988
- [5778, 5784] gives 0.594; 0.12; 0.56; 0.931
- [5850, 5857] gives 0.547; 0.06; 0.23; 0.972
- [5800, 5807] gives 0.518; 0.03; 0.07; 0.991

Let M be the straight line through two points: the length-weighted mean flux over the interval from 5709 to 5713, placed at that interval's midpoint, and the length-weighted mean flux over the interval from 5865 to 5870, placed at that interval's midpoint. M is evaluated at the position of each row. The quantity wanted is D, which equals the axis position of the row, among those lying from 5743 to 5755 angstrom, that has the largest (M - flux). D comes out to 5749.14 angstrom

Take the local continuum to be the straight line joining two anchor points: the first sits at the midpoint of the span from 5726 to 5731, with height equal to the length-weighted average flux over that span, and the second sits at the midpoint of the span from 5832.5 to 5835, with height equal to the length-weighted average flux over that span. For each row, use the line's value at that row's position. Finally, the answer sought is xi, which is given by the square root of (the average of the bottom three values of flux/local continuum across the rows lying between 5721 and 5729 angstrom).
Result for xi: 1.00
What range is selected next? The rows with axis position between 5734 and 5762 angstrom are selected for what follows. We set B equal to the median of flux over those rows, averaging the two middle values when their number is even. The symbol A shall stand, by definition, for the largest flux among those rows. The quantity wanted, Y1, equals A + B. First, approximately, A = 8.713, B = 8.35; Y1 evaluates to 17.1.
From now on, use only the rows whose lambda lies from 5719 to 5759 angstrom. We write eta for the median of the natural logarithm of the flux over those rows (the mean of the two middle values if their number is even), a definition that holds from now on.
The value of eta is 2.113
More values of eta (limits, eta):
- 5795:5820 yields 2.111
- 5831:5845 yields 2.132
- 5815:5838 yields 2.119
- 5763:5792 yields 2.116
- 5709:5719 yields 2.079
